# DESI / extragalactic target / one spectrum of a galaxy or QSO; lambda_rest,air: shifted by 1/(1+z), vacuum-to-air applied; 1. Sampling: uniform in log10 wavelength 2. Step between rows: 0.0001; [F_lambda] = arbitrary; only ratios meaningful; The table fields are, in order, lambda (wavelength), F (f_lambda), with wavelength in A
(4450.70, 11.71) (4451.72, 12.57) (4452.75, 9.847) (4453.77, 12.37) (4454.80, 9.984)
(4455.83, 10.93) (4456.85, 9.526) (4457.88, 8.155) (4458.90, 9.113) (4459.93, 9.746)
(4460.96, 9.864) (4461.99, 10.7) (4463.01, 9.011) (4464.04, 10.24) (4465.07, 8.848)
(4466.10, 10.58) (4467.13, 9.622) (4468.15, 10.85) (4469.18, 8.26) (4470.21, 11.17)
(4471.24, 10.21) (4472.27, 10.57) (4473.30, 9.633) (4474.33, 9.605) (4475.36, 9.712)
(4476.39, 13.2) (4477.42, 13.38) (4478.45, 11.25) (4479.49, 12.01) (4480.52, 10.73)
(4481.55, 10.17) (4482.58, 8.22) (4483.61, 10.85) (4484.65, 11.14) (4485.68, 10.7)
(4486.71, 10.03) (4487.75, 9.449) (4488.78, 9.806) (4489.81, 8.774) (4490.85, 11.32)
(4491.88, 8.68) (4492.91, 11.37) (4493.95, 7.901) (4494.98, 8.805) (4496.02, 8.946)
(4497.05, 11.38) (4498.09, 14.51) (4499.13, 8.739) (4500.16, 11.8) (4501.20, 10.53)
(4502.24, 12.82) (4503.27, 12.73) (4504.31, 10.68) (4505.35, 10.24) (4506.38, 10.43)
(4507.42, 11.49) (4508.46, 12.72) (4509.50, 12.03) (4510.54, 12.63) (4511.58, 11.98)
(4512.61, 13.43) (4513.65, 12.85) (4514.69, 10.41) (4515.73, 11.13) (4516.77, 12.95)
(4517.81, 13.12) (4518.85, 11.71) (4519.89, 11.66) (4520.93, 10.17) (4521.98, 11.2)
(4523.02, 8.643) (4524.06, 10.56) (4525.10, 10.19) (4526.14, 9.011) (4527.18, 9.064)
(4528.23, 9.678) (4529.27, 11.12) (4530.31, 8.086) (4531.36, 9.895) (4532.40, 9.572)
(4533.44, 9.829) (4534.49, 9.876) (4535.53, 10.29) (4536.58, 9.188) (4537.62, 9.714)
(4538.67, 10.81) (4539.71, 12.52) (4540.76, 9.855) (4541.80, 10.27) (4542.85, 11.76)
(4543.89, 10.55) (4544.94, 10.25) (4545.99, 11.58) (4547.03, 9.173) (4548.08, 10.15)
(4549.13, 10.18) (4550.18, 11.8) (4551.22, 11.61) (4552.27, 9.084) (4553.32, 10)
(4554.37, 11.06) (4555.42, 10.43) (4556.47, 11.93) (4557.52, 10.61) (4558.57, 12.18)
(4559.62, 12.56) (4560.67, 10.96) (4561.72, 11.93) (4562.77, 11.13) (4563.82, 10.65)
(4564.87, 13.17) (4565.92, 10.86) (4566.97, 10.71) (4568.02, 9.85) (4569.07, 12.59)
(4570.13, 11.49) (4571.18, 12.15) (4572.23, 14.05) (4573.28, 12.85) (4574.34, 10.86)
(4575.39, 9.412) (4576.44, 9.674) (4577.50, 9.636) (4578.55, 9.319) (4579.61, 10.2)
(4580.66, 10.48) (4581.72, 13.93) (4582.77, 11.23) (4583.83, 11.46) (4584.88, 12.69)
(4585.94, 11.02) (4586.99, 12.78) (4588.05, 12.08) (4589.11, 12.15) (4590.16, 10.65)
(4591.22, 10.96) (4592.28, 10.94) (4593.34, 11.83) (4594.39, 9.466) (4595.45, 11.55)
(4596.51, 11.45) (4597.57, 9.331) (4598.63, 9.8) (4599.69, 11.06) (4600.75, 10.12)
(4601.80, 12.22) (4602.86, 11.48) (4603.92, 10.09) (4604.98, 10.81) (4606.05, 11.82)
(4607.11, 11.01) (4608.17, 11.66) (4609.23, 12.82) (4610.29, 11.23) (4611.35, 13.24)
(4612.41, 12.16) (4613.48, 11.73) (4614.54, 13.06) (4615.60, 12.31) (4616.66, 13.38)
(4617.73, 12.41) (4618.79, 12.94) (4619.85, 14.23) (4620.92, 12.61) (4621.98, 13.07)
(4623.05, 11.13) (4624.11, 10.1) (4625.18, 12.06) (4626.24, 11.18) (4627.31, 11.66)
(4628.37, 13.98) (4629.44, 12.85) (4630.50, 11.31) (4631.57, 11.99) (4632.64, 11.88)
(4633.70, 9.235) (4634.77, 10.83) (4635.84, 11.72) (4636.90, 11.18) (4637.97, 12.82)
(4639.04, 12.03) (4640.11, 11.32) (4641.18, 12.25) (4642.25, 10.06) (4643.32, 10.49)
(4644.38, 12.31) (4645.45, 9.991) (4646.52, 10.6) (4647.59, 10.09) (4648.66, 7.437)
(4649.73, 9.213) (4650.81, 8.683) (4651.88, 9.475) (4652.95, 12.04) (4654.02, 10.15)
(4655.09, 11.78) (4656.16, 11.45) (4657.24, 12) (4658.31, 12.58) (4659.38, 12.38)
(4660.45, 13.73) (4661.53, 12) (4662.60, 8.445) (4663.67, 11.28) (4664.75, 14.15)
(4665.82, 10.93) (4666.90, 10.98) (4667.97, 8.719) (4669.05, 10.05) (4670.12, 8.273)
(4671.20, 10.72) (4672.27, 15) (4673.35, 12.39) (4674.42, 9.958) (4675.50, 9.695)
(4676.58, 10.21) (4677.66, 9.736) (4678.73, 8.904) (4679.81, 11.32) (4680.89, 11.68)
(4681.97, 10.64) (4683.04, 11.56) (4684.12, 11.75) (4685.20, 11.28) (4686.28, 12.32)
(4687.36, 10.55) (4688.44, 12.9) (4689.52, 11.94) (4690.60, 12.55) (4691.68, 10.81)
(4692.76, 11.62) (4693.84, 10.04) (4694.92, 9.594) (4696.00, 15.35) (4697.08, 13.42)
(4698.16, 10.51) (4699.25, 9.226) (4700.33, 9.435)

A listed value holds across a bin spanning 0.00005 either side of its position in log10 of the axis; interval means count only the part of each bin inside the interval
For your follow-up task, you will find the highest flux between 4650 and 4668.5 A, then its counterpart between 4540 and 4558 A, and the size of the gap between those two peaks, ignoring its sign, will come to 2.2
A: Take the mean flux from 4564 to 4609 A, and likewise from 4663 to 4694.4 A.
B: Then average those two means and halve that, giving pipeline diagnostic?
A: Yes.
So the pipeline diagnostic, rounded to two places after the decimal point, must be 5.58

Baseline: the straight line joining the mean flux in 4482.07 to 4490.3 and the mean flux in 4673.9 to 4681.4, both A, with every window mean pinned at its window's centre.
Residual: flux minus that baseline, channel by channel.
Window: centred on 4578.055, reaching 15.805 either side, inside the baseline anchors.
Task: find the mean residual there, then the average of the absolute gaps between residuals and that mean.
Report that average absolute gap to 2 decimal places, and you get 1.03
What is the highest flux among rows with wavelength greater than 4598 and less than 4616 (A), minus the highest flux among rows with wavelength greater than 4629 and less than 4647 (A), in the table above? 0.4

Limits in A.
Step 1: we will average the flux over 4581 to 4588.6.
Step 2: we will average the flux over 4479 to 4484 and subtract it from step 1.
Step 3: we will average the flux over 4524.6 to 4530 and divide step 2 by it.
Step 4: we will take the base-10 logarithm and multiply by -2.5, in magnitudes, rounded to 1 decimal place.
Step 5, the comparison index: 1.9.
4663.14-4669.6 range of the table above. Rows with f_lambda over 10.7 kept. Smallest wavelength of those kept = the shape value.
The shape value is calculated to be 4663.67 A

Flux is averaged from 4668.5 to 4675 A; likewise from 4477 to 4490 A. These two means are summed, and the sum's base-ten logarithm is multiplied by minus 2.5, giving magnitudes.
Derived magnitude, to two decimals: -3.33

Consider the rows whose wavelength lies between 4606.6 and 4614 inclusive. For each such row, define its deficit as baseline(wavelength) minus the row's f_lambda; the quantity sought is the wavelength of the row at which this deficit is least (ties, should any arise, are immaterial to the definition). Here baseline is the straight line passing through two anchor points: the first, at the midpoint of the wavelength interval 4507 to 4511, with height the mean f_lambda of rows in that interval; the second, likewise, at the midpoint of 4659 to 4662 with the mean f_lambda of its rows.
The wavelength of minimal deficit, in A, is 4611.35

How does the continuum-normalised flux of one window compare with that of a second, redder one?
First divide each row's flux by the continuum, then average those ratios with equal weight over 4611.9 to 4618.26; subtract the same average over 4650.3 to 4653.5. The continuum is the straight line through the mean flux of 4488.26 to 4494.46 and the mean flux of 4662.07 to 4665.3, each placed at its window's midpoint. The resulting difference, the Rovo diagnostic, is 0.25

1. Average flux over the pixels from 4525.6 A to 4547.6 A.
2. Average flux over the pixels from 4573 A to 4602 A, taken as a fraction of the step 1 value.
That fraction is 1.09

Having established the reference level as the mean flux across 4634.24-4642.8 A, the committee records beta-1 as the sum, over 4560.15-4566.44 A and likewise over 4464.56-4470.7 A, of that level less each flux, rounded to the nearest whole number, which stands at 10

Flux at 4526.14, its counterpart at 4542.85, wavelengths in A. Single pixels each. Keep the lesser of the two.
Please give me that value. 9.0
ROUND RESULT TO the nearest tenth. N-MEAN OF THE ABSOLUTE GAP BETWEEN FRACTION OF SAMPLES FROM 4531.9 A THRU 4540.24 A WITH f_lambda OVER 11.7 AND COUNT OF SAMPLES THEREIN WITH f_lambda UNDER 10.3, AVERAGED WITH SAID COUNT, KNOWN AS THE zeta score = 5.9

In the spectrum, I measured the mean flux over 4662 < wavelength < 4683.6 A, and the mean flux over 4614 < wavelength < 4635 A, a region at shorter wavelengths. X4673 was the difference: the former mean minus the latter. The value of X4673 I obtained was -1.4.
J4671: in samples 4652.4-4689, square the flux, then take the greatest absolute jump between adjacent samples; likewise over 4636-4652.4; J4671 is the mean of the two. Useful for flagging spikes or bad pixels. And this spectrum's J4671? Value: 81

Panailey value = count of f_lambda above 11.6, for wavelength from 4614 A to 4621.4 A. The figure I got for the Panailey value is 7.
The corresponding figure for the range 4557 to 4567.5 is 4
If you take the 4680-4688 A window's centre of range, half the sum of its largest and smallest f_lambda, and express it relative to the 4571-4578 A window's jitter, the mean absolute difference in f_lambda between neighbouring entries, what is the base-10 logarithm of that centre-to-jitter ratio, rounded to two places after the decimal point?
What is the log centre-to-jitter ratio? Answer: 1.00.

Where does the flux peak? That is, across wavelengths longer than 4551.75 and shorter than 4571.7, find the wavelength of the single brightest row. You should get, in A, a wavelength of 4564.87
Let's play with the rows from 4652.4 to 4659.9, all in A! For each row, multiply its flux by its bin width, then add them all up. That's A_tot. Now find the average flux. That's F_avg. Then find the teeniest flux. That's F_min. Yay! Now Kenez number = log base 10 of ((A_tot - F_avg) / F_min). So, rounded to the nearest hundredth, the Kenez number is 0.88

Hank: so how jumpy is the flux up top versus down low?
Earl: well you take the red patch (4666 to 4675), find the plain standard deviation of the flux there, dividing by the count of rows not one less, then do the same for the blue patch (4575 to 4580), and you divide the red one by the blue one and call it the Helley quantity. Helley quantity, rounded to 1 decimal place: 6.5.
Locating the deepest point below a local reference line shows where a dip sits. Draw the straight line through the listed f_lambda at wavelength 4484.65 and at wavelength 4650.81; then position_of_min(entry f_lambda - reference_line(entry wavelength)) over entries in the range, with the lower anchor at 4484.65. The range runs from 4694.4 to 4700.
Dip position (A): 4699.25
